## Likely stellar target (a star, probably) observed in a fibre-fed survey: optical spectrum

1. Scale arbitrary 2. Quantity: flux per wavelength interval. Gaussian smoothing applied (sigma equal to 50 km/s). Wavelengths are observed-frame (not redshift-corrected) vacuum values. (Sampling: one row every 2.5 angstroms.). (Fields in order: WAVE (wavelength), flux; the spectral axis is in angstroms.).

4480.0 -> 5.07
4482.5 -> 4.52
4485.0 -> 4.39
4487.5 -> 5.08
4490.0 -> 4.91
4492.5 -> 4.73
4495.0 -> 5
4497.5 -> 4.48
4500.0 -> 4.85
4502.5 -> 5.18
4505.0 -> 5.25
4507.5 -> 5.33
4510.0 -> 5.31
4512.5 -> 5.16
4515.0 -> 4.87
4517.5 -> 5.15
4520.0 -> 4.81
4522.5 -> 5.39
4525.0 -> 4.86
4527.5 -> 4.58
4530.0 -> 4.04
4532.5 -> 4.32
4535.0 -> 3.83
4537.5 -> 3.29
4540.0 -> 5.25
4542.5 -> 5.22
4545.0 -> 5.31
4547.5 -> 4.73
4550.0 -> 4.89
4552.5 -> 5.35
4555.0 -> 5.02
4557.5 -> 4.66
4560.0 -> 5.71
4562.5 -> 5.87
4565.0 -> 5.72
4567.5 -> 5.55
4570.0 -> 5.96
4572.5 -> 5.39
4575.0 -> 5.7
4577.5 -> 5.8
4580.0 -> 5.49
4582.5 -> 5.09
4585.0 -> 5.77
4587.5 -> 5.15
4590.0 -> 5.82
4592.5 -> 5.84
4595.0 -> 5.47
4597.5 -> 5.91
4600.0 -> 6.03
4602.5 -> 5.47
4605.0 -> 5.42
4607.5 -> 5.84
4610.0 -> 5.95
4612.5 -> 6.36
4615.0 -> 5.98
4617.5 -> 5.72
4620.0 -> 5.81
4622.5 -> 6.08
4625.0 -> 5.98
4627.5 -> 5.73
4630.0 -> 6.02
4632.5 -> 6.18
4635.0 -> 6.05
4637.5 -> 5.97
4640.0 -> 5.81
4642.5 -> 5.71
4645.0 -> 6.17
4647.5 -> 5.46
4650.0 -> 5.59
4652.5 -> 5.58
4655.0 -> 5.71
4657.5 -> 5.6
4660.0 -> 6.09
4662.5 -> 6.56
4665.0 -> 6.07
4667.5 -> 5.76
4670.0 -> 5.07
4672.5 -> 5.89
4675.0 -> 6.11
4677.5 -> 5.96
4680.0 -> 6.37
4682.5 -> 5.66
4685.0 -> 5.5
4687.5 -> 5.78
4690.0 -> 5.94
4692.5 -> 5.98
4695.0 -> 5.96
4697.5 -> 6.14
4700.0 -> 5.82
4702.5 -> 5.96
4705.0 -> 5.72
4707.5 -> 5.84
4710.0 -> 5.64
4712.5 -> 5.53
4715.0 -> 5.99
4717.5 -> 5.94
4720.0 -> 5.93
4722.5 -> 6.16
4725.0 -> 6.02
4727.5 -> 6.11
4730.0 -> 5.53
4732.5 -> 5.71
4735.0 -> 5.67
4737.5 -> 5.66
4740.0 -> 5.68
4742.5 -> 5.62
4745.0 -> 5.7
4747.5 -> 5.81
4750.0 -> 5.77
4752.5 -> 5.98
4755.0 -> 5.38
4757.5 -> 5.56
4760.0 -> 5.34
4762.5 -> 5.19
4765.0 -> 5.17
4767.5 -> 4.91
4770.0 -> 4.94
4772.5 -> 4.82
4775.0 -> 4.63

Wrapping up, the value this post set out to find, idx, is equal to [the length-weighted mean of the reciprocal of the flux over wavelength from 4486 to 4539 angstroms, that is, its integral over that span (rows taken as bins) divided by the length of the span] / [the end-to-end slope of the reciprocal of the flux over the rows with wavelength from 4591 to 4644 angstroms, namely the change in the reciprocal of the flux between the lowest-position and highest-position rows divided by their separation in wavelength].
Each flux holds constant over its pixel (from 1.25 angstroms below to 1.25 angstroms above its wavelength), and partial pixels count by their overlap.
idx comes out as 2721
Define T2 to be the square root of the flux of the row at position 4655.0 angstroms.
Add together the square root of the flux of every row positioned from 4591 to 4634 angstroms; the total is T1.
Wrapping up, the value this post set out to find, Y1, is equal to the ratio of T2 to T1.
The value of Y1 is 0.0580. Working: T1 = 41.2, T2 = 2.39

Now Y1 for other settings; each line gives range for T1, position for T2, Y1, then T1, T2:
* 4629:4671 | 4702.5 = 0.0594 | 41.1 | 2.44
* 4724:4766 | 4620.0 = 0.0597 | 40.4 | 2.41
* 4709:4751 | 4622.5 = 0.0603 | 40.9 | 2.47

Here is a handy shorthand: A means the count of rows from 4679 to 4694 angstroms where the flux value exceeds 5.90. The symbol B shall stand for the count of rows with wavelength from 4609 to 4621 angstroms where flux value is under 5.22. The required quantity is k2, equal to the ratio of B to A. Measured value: 0.0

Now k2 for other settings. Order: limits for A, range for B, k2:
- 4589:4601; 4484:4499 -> 3.0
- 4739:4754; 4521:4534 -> 4.0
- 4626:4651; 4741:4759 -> 0.0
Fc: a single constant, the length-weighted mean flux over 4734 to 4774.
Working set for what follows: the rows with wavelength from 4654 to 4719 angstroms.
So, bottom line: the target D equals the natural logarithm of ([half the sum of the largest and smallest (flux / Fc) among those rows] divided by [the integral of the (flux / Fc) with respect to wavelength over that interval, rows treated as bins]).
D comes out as -4.18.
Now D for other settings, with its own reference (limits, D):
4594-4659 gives -4.16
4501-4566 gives -4.25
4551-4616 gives -4.19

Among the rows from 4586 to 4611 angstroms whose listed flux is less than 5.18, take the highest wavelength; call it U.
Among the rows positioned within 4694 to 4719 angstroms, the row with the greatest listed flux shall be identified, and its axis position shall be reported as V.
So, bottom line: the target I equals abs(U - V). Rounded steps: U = 4587.5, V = 4697.5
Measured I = 110.0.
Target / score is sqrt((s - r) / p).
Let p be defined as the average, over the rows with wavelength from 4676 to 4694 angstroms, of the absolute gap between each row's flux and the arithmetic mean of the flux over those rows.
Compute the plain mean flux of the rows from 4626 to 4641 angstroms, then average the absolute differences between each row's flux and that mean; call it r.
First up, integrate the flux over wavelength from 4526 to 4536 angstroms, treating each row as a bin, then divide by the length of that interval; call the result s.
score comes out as 4.5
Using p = 0.20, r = 0.127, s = 4.22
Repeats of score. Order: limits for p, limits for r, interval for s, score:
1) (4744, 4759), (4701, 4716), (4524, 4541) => 5.2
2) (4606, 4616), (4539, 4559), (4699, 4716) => 5.8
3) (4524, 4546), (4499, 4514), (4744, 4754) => 3.1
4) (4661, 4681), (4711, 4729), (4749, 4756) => 4.3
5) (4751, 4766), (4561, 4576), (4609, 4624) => 5.1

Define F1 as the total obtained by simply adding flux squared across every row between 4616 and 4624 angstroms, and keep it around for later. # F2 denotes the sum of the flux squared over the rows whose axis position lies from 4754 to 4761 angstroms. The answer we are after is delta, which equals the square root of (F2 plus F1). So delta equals 13.8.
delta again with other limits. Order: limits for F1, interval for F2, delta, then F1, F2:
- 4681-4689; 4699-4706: 14.1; 96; 102.1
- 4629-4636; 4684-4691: 14.5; 111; 98.9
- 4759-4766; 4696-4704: 13.8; 82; 107.1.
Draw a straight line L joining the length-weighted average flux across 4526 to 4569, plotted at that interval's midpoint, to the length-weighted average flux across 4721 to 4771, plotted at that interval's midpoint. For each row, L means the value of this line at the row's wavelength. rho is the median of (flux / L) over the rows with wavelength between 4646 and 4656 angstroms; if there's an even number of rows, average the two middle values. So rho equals 1.06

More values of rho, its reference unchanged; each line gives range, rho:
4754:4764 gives 0.95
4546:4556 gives 1.01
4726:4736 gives 1.02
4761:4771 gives 0.89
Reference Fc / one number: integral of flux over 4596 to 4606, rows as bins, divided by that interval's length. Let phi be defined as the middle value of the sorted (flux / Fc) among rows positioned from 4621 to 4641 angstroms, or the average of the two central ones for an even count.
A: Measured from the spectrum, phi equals 1.05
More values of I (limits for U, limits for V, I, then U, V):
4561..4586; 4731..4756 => 170.0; 4582.5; 4752.5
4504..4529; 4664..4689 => 152.5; 4527.5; 4680.0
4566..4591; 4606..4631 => 25.0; 4587.5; 4612.5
